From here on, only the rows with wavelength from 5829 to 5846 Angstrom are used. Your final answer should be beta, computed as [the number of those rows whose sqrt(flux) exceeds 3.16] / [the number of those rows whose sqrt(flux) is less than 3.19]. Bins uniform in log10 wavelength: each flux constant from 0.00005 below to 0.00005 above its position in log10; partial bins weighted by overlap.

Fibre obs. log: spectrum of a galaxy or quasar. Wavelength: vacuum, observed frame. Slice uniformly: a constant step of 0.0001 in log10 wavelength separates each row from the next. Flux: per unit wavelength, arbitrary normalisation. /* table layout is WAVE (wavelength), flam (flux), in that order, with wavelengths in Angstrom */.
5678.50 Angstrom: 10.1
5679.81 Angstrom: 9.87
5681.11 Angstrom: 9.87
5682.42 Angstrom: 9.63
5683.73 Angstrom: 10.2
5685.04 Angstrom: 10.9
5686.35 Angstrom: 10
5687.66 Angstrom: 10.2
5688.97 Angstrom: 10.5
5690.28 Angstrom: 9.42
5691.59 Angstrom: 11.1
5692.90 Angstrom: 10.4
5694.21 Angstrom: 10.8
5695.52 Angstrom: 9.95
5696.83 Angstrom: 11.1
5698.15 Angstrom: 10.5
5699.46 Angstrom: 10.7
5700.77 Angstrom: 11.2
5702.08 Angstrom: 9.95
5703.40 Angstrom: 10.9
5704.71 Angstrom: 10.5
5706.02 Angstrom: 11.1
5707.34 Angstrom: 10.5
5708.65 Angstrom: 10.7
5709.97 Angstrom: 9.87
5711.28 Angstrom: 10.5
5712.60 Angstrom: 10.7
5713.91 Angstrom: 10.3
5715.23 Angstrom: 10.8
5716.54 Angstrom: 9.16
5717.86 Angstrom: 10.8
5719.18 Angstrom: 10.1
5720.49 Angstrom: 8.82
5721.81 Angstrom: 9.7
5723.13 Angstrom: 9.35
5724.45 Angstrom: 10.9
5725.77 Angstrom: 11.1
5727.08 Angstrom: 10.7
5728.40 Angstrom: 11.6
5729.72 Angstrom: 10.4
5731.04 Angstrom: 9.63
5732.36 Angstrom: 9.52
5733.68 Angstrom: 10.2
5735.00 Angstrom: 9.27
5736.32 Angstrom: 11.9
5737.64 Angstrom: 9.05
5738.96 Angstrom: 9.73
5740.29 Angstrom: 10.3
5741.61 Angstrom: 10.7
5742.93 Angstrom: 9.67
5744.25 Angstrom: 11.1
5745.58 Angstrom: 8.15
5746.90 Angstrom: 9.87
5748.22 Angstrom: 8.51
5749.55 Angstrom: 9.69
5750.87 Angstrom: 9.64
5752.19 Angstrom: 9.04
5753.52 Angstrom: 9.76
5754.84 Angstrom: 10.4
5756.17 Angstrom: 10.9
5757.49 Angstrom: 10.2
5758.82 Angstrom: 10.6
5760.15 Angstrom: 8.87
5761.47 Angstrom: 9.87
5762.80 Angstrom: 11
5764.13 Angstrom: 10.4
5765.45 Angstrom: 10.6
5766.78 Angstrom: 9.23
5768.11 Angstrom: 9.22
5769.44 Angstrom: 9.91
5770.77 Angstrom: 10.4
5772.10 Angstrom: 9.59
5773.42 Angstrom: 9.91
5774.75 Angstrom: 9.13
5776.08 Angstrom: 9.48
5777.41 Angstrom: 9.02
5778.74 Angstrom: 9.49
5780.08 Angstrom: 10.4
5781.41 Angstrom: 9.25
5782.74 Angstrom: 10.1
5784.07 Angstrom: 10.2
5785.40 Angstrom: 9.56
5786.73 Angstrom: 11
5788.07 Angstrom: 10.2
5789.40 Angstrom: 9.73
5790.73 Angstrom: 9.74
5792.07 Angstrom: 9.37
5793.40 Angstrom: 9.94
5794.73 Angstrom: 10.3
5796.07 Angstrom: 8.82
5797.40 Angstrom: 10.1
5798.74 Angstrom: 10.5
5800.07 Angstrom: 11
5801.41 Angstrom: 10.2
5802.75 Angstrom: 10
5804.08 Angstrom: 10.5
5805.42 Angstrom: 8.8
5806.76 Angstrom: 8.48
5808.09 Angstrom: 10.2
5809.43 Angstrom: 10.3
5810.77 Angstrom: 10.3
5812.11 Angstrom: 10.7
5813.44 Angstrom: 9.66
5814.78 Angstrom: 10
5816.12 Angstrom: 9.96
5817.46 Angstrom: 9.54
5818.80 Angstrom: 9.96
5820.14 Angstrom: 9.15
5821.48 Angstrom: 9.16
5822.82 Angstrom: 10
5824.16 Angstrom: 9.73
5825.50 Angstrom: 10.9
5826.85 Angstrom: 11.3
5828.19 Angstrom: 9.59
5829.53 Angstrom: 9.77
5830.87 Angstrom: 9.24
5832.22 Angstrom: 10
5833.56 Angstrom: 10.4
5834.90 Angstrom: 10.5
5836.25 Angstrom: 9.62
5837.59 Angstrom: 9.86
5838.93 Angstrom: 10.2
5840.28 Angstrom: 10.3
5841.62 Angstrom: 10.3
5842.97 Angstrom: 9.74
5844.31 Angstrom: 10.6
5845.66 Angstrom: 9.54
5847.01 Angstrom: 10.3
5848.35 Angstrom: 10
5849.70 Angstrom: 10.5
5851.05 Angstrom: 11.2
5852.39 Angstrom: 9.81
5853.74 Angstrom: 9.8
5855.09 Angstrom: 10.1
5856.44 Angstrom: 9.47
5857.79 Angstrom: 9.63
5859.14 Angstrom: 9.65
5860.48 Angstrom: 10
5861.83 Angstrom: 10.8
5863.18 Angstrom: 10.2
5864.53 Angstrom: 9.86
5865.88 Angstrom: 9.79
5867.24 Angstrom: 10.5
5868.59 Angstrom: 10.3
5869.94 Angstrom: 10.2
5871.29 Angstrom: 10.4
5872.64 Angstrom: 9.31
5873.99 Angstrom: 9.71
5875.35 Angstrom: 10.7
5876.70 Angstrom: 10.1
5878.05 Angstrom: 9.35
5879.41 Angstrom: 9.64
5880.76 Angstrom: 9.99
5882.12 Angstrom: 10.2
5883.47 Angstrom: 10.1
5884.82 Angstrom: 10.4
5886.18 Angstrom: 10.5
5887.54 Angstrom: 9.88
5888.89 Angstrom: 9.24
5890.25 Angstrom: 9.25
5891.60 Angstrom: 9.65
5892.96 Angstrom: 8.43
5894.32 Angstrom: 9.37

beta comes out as 1.00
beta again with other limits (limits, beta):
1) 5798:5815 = 2.00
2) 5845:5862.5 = 0.78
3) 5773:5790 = 0.56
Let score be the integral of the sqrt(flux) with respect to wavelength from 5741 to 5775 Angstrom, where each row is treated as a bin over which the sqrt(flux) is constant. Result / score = 107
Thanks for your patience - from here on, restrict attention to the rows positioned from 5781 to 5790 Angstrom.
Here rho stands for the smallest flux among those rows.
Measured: 9.25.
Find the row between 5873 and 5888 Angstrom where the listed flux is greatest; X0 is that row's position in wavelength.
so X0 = 5875.35 Angstrom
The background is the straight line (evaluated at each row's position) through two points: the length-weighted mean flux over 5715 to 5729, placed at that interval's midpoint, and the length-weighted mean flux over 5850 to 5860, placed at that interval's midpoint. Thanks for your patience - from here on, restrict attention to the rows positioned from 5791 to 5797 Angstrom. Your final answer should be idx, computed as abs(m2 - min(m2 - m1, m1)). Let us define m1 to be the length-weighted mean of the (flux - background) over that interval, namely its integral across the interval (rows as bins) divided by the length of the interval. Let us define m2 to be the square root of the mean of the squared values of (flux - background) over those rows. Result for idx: 1.2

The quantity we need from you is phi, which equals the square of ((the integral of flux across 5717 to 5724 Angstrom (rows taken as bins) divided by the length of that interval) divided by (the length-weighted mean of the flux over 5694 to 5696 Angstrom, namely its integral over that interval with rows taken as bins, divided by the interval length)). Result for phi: 0.89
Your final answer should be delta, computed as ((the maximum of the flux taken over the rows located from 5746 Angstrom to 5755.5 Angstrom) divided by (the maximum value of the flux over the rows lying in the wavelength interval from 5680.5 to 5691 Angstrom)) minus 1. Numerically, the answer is -0.05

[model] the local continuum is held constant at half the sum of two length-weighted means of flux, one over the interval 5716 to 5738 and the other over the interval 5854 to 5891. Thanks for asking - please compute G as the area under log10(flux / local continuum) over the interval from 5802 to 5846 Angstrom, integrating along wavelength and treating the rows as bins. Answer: -0.24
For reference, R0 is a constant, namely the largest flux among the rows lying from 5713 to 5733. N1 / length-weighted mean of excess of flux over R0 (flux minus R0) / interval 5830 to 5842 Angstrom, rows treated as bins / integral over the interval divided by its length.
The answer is -1.56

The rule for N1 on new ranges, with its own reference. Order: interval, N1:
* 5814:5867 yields -1.58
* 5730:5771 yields -1.69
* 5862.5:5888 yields -1.54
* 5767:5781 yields -1.97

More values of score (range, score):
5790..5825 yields 110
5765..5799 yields 106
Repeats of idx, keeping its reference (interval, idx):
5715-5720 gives 0.8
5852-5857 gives 0.5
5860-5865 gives 0.3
